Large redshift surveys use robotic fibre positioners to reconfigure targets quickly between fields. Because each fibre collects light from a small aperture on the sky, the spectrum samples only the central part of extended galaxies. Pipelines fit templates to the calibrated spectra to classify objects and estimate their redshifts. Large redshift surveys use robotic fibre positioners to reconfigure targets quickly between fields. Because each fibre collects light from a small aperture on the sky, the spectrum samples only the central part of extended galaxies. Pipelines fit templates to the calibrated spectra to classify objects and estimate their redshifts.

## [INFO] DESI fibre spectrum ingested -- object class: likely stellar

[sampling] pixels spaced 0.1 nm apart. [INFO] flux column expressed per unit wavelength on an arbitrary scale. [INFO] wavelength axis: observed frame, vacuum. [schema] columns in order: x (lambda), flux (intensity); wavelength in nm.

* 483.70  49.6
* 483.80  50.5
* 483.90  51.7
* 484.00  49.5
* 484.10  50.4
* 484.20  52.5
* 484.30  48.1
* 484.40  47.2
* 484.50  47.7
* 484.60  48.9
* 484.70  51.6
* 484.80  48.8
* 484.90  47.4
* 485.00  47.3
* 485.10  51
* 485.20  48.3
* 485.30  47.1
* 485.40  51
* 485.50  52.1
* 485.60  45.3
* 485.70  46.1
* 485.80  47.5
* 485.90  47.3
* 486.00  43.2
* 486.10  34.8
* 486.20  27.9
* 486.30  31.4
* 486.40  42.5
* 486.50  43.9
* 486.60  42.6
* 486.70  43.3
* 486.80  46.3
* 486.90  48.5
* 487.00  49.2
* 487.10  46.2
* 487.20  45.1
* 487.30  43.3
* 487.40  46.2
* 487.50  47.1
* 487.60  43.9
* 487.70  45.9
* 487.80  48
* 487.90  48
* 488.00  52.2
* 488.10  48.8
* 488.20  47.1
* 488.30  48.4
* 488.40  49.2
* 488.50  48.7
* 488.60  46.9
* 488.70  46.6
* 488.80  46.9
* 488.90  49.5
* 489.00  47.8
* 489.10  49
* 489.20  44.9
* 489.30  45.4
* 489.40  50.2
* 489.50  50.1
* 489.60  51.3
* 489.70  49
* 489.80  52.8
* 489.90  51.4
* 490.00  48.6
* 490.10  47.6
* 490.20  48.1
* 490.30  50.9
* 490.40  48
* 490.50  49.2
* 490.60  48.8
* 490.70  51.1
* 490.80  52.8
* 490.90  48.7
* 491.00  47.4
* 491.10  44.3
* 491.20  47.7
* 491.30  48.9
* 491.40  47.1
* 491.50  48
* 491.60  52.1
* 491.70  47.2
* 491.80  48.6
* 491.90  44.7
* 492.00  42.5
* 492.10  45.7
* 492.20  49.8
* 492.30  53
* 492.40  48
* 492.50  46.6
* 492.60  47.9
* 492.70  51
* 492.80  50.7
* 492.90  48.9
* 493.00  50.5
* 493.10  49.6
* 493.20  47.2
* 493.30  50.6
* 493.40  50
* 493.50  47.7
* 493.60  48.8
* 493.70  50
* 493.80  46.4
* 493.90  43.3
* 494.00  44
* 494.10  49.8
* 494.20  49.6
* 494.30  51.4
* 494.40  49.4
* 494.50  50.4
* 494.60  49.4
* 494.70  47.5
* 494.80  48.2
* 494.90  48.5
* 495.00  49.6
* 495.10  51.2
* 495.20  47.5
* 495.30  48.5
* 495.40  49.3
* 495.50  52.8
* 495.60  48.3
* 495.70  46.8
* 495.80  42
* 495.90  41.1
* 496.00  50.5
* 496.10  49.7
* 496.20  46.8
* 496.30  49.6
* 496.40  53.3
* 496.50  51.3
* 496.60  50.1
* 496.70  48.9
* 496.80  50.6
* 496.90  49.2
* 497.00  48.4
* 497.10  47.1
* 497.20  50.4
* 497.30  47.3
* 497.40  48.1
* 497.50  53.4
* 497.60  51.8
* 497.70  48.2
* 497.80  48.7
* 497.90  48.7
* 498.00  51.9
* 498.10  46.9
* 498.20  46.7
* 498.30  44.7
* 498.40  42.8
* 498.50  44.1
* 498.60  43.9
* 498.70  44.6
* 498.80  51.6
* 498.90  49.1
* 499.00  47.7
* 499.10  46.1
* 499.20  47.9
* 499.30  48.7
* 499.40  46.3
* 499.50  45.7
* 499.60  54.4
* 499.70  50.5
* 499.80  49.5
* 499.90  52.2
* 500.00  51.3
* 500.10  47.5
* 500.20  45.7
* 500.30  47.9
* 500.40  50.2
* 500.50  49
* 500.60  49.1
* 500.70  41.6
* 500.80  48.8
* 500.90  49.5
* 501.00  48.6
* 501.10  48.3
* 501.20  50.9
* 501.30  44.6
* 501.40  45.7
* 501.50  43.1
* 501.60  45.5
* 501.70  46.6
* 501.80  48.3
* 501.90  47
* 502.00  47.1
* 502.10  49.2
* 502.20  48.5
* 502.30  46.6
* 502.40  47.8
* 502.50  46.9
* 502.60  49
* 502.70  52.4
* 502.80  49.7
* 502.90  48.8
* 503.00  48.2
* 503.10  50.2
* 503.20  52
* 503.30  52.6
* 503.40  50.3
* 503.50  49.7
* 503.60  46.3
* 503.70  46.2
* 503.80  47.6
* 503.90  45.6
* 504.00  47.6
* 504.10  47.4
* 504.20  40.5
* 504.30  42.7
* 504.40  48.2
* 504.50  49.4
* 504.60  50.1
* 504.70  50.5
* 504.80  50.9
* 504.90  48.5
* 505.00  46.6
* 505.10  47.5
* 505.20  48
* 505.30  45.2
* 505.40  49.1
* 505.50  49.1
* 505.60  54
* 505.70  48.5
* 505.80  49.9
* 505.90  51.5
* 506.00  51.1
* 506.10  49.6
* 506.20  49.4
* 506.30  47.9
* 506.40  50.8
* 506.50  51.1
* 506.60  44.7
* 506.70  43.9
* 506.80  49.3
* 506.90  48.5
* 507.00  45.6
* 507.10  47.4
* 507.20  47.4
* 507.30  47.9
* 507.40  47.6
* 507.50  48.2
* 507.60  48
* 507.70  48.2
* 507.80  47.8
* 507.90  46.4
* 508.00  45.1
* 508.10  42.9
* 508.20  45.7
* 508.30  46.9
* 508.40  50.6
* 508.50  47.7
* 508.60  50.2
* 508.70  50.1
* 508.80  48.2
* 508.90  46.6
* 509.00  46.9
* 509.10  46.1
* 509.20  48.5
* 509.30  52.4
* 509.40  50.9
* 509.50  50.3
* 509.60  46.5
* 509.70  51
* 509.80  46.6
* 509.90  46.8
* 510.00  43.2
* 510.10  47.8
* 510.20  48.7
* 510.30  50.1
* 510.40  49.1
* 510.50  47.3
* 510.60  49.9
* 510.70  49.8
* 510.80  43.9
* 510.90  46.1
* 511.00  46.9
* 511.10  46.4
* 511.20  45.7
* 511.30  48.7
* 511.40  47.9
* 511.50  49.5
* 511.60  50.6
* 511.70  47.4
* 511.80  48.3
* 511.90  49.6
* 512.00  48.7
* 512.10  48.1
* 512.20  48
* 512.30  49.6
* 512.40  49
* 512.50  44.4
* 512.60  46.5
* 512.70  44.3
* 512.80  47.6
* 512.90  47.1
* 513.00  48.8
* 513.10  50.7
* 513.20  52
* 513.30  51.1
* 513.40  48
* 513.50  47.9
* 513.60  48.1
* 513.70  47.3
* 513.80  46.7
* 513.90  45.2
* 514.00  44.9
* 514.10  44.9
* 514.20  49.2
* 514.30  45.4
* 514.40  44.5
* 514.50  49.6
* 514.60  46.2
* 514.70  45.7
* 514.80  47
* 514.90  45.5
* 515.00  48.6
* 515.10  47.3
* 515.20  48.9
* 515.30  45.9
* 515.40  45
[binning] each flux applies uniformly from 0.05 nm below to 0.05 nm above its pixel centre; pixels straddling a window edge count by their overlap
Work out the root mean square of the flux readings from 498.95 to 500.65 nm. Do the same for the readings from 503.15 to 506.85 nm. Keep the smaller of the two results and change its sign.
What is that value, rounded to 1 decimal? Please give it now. -48.5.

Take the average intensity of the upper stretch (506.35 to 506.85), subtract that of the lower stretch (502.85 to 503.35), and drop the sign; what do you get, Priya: 2.4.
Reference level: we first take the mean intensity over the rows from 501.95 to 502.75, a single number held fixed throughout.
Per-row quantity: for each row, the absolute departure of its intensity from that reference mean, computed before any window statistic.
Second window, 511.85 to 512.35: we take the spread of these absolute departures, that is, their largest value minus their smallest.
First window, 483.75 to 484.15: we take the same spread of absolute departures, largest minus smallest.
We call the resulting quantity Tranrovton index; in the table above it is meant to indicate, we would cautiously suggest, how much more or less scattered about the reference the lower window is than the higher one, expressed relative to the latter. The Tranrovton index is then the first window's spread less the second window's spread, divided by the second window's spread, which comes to 1.4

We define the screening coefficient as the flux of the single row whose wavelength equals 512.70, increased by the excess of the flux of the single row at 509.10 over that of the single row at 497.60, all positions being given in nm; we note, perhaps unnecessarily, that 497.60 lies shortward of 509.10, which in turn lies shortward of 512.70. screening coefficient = 39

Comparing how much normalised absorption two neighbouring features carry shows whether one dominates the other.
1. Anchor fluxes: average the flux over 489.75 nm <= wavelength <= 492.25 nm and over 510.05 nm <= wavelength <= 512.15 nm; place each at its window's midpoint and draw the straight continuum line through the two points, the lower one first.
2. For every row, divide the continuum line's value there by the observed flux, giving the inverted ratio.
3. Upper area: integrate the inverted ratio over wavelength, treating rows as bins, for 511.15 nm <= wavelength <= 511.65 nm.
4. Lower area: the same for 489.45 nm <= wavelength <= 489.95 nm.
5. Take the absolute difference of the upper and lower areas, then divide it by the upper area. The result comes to 0.041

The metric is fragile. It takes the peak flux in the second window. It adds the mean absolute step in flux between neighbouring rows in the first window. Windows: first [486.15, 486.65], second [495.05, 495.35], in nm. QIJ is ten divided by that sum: 0.180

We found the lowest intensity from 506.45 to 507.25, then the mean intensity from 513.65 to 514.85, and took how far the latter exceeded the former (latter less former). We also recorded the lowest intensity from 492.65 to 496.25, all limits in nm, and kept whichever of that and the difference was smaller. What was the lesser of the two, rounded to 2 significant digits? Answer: 2.5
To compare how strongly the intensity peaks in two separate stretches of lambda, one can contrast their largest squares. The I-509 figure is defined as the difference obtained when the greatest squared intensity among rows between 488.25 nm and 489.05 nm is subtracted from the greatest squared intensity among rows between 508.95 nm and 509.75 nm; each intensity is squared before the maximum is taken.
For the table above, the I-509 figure 296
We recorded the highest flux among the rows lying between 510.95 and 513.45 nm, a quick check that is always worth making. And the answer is 52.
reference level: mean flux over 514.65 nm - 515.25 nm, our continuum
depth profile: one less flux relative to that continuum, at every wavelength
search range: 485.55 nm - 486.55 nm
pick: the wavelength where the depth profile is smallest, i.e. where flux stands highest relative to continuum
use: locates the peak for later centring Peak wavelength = 485.80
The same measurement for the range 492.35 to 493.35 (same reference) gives 492.70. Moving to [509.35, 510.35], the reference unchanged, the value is 509.70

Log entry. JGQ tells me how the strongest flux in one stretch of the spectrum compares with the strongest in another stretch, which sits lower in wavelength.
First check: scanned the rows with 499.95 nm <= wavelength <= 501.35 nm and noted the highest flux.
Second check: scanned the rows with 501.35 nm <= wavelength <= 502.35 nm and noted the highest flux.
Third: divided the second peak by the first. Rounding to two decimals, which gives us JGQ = 0.96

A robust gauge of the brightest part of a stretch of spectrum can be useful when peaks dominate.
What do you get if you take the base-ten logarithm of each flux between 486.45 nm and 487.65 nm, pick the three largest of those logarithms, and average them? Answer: 1.68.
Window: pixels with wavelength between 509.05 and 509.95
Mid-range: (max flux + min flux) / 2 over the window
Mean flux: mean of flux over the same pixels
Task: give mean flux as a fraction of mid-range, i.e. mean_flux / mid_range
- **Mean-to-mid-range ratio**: 0.99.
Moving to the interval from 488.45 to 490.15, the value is 1.00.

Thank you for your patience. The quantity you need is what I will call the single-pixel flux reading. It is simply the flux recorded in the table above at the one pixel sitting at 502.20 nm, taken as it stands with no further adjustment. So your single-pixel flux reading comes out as 48.5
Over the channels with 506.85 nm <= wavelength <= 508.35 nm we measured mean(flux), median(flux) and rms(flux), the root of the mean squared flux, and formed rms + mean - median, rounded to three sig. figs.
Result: 46.4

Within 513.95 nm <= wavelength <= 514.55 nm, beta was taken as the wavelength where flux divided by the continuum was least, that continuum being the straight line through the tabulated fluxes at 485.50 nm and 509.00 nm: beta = 514.40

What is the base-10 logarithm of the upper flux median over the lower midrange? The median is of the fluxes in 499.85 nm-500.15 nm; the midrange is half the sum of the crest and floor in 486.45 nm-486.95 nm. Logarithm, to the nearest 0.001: 0.052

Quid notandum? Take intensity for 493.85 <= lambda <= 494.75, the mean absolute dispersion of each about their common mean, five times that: 11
